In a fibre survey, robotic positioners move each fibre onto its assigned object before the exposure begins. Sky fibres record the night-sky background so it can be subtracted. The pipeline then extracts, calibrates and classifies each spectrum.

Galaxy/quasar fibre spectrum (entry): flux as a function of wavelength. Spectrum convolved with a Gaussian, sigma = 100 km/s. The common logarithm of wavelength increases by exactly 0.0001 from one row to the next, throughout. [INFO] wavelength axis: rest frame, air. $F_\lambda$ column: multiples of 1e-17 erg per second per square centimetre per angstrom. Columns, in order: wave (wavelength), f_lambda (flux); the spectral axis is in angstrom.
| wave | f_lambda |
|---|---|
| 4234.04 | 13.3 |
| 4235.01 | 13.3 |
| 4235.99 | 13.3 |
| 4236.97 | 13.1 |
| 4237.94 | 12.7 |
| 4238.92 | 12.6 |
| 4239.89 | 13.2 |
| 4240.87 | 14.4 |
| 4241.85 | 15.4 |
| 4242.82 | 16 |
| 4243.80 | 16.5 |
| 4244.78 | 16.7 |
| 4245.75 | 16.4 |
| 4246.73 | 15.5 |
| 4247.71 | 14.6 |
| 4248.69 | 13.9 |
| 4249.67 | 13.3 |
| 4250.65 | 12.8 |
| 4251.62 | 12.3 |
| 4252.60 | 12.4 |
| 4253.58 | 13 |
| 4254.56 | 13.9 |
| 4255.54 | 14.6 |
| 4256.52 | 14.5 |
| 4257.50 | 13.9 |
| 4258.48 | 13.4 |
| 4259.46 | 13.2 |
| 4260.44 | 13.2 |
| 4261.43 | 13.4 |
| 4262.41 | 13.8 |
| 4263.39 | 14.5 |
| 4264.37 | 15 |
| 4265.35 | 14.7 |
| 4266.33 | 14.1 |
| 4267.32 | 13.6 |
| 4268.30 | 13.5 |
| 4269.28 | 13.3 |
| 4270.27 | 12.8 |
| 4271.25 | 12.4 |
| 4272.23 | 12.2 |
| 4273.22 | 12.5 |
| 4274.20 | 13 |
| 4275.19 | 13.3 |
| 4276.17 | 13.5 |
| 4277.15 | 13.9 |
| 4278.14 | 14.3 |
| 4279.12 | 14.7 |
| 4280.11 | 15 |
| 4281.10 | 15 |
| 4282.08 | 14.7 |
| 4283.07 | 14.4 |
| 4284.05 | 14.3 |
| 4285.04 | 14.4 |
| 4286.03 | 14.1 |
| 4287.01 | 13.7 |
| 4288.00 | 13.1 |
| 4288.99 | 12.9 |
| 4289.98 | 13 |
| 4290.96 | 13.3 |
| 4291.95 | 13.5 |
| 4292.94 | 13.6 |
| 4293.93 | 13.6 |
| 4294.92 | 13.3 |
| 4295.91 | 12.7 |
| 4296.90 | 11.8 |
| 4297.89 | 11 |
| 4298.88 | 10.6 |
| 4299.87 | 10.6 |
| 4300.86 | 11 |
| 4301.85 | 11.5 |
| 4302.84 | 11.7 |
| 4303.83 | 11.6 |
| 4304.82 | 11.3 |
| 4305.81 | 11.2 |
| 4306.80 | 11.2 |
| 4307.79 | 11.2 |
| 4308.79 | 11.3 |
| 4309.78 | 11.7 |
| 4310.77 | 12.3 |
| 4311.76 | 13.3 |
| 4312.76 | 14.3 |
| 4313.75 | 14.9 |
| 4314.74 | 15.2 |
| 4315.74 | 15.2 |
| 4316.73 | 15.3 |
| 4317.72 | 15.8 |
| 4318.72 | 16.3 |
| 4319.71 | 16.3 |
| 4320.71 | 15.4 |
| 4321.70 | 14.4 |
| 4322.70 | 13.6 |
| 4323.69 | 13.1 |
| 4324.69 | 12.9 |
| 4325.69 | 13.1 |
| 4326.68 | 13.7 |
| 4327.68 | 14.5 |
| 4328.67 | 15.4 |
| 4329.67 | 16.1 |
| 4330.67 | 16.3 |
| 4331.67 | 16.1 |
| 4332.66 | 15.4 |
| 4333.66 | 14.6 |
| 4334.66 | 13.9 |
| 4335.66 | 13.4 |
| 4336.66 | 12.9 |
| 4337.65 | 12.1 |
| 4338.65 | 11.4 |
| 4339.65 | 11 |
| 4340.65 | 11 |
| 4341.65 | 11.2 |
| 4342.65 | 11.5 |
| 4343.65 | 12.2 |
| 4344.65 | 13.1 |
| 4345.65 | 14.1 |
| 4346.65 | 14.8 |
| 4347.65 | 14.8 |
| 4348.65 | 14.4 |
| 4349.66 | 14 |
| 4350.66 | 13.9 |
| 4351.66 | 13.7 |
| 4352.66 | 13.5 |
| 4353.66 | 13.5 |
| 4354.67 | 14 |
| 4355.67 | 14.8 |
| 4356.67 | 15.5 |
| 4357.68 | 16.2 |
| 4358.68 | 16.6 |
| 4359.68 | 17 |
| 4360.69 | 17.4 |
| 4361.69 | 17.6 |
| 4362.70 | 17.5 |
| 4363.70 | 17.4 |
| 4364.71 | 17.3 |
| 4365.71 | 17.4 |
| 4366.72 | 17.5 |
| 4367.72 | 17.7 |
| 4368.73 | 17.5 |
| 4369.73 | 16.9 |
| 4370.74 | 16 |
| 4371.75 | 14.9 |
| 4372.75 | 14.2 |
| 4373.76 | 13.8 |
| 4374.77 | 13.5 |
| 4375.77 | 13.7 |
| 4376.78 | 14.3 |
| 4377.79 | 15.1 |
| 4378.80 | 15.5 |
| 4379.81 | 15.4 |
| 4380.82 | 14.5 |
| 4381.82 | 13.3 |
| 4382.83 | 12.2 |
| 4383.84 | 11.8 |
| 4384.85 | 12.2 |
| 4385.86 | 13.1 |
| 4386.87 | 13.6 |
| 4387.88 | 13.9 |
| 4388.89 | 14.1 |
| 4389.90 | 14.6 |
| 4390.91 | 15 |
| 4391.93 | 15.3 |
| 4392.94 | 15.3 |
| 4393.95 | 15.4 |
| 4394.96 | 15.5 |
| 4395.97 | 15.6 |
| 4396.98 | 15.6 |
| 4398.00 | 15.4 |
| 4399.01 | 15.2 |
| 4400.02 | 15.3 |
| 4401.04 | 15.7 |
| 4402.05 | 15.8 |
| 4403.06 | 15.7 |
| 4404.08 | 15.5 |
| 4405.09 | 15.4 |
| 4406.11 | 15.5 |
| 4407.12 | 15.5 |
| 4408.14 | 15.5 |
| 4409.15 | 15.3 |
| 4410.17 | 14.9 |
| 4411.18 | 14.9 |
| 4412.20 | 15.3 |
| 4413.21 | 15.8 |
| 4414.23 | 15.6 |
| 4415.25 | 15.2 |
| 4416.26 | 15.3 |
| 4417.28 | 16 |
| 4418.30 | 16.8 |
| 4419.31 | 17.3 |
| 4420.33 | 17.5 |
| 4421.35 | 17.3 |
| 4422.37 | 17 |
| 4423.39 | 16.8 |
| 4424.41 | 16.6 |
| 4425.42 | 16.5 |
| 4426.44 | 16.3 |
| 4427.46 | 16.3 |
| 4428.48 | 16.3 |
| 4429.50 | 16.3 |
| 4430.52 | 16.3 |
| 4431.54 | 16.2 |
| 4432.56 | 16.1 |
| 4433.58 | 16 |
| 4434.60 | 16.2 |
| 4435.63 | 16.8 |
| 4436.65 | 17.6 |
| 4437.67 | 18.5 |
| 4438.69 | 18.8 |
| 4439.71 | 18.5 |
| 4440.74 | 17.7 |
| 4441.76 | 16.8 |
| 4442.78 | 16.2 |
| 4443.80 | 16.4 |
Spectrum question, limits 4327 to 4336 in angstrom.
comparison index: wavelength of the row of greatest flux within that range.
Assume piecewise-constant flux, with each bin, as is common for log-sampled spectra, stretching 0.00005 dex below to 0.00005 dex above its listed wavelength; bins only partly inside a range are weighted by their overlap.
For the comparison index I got 4330.67 angstrom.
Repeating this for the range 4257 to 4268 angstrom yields 4264.37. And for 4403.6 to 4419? 4418.30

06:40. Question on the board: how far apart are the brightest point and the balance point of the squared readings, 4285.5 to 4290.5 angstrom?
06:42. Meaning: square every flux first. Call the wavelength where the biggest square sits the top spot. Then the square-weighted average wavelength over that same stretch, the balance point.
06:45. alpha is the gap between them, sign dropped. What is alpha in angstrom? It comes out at 1.9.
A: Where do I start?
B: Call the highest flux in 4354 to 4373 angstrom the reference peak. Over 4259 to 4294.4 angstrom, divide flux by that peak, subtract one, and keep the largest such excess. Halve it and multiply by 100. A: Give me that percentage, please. -7.6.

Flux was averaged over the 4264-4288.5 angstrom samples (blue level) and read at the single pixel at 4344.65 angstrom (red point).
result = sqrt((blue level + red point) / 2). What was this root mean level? 3.67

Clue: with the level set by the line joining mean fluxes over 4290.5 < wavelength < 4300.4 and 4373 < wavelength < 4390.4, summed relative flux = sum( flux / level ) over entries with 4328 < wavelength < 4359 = 33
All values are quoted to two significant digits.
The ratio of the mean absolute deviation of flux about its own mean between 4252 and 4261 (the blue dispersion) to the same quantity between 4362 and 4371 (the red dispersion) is 1.7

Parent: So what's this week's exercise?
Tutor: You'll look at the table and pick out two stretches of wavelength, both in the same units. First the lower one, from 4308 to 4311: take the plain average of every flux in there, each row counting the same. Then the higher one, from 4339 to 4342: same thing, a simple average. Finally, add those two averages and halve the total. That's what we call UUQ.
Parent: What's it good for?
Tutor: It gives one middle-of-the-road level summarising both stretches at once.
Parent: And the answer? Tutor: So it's 11.4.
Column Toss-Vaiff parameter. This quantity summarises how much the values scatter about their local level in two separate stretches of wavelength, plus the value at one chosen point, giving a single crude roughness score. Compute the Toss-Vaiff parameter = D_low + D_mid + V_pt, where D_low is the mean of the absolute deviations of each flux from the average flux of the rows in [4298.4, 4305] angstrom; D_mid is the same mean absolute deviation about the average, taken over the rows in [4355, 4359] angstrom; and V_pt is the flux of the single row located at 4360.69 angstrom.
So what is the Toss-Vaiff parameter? 18.4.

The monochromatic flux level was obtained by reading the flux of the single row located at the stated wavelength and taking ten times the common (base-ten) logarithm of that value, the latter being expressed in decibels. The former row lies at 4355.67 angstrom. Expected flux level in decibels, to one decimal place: 11.7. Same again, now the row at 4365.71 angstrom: 12.4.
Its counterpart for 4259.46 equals 11.2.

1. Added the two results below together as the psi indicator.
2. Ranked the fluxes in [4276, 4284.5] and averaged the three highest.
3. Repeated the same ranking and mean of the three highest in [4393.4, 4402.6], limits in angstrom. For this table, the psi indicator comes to 30.6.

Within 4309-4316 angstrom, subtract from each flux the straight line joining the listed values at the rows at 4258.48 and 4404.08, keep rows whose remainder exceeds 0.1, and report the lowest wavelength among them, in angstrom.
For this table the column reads 4312.76 angstrom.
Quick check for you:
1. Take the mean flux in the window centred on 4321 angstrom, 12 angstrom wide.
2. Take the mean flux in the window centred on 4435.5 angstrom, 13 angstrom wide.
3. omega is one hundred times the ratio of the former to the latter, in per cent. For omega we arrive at 86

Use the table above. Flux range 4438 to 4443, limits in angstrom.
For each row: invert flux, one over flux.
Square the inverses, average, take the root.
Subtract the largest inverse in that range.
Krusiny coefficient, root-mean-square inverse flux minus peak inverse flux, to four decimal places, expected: -0.0046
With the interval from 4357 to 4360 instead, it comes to -0.0015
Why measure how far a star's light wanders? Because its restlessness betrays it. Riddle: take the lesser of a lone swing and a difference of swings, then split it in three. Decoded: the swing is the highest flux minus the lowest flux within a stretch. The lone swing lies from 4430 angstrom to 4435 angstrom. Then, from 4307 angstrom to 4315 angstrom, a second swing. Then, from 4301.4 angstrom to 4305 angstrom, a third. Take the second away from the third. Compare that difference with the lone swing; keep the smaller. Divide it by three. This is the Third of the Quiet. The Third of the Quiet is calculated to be -1.2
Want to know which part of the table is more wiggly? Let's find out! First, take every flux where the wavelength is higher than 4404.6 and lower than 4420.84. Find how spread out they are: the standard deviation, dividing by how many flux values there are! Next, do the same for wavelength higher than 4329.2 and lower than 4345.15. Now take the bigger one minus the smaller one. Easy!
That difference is 1.1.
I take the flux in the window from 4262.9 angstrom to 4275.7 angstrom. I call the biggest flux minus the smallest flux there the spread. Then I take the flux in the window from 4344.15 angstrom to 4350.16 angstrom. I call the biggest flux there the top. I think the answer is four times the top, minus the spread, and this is 56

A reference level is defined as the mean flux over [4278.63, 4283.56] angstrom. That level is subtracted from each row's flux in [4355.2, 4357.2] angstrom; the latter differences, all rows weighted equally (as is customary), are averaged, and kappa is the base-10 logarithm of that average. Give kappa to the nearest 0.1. -0.4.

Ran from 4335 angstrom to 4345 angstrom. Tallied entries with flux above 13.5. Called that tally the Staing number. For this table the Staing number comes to 0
